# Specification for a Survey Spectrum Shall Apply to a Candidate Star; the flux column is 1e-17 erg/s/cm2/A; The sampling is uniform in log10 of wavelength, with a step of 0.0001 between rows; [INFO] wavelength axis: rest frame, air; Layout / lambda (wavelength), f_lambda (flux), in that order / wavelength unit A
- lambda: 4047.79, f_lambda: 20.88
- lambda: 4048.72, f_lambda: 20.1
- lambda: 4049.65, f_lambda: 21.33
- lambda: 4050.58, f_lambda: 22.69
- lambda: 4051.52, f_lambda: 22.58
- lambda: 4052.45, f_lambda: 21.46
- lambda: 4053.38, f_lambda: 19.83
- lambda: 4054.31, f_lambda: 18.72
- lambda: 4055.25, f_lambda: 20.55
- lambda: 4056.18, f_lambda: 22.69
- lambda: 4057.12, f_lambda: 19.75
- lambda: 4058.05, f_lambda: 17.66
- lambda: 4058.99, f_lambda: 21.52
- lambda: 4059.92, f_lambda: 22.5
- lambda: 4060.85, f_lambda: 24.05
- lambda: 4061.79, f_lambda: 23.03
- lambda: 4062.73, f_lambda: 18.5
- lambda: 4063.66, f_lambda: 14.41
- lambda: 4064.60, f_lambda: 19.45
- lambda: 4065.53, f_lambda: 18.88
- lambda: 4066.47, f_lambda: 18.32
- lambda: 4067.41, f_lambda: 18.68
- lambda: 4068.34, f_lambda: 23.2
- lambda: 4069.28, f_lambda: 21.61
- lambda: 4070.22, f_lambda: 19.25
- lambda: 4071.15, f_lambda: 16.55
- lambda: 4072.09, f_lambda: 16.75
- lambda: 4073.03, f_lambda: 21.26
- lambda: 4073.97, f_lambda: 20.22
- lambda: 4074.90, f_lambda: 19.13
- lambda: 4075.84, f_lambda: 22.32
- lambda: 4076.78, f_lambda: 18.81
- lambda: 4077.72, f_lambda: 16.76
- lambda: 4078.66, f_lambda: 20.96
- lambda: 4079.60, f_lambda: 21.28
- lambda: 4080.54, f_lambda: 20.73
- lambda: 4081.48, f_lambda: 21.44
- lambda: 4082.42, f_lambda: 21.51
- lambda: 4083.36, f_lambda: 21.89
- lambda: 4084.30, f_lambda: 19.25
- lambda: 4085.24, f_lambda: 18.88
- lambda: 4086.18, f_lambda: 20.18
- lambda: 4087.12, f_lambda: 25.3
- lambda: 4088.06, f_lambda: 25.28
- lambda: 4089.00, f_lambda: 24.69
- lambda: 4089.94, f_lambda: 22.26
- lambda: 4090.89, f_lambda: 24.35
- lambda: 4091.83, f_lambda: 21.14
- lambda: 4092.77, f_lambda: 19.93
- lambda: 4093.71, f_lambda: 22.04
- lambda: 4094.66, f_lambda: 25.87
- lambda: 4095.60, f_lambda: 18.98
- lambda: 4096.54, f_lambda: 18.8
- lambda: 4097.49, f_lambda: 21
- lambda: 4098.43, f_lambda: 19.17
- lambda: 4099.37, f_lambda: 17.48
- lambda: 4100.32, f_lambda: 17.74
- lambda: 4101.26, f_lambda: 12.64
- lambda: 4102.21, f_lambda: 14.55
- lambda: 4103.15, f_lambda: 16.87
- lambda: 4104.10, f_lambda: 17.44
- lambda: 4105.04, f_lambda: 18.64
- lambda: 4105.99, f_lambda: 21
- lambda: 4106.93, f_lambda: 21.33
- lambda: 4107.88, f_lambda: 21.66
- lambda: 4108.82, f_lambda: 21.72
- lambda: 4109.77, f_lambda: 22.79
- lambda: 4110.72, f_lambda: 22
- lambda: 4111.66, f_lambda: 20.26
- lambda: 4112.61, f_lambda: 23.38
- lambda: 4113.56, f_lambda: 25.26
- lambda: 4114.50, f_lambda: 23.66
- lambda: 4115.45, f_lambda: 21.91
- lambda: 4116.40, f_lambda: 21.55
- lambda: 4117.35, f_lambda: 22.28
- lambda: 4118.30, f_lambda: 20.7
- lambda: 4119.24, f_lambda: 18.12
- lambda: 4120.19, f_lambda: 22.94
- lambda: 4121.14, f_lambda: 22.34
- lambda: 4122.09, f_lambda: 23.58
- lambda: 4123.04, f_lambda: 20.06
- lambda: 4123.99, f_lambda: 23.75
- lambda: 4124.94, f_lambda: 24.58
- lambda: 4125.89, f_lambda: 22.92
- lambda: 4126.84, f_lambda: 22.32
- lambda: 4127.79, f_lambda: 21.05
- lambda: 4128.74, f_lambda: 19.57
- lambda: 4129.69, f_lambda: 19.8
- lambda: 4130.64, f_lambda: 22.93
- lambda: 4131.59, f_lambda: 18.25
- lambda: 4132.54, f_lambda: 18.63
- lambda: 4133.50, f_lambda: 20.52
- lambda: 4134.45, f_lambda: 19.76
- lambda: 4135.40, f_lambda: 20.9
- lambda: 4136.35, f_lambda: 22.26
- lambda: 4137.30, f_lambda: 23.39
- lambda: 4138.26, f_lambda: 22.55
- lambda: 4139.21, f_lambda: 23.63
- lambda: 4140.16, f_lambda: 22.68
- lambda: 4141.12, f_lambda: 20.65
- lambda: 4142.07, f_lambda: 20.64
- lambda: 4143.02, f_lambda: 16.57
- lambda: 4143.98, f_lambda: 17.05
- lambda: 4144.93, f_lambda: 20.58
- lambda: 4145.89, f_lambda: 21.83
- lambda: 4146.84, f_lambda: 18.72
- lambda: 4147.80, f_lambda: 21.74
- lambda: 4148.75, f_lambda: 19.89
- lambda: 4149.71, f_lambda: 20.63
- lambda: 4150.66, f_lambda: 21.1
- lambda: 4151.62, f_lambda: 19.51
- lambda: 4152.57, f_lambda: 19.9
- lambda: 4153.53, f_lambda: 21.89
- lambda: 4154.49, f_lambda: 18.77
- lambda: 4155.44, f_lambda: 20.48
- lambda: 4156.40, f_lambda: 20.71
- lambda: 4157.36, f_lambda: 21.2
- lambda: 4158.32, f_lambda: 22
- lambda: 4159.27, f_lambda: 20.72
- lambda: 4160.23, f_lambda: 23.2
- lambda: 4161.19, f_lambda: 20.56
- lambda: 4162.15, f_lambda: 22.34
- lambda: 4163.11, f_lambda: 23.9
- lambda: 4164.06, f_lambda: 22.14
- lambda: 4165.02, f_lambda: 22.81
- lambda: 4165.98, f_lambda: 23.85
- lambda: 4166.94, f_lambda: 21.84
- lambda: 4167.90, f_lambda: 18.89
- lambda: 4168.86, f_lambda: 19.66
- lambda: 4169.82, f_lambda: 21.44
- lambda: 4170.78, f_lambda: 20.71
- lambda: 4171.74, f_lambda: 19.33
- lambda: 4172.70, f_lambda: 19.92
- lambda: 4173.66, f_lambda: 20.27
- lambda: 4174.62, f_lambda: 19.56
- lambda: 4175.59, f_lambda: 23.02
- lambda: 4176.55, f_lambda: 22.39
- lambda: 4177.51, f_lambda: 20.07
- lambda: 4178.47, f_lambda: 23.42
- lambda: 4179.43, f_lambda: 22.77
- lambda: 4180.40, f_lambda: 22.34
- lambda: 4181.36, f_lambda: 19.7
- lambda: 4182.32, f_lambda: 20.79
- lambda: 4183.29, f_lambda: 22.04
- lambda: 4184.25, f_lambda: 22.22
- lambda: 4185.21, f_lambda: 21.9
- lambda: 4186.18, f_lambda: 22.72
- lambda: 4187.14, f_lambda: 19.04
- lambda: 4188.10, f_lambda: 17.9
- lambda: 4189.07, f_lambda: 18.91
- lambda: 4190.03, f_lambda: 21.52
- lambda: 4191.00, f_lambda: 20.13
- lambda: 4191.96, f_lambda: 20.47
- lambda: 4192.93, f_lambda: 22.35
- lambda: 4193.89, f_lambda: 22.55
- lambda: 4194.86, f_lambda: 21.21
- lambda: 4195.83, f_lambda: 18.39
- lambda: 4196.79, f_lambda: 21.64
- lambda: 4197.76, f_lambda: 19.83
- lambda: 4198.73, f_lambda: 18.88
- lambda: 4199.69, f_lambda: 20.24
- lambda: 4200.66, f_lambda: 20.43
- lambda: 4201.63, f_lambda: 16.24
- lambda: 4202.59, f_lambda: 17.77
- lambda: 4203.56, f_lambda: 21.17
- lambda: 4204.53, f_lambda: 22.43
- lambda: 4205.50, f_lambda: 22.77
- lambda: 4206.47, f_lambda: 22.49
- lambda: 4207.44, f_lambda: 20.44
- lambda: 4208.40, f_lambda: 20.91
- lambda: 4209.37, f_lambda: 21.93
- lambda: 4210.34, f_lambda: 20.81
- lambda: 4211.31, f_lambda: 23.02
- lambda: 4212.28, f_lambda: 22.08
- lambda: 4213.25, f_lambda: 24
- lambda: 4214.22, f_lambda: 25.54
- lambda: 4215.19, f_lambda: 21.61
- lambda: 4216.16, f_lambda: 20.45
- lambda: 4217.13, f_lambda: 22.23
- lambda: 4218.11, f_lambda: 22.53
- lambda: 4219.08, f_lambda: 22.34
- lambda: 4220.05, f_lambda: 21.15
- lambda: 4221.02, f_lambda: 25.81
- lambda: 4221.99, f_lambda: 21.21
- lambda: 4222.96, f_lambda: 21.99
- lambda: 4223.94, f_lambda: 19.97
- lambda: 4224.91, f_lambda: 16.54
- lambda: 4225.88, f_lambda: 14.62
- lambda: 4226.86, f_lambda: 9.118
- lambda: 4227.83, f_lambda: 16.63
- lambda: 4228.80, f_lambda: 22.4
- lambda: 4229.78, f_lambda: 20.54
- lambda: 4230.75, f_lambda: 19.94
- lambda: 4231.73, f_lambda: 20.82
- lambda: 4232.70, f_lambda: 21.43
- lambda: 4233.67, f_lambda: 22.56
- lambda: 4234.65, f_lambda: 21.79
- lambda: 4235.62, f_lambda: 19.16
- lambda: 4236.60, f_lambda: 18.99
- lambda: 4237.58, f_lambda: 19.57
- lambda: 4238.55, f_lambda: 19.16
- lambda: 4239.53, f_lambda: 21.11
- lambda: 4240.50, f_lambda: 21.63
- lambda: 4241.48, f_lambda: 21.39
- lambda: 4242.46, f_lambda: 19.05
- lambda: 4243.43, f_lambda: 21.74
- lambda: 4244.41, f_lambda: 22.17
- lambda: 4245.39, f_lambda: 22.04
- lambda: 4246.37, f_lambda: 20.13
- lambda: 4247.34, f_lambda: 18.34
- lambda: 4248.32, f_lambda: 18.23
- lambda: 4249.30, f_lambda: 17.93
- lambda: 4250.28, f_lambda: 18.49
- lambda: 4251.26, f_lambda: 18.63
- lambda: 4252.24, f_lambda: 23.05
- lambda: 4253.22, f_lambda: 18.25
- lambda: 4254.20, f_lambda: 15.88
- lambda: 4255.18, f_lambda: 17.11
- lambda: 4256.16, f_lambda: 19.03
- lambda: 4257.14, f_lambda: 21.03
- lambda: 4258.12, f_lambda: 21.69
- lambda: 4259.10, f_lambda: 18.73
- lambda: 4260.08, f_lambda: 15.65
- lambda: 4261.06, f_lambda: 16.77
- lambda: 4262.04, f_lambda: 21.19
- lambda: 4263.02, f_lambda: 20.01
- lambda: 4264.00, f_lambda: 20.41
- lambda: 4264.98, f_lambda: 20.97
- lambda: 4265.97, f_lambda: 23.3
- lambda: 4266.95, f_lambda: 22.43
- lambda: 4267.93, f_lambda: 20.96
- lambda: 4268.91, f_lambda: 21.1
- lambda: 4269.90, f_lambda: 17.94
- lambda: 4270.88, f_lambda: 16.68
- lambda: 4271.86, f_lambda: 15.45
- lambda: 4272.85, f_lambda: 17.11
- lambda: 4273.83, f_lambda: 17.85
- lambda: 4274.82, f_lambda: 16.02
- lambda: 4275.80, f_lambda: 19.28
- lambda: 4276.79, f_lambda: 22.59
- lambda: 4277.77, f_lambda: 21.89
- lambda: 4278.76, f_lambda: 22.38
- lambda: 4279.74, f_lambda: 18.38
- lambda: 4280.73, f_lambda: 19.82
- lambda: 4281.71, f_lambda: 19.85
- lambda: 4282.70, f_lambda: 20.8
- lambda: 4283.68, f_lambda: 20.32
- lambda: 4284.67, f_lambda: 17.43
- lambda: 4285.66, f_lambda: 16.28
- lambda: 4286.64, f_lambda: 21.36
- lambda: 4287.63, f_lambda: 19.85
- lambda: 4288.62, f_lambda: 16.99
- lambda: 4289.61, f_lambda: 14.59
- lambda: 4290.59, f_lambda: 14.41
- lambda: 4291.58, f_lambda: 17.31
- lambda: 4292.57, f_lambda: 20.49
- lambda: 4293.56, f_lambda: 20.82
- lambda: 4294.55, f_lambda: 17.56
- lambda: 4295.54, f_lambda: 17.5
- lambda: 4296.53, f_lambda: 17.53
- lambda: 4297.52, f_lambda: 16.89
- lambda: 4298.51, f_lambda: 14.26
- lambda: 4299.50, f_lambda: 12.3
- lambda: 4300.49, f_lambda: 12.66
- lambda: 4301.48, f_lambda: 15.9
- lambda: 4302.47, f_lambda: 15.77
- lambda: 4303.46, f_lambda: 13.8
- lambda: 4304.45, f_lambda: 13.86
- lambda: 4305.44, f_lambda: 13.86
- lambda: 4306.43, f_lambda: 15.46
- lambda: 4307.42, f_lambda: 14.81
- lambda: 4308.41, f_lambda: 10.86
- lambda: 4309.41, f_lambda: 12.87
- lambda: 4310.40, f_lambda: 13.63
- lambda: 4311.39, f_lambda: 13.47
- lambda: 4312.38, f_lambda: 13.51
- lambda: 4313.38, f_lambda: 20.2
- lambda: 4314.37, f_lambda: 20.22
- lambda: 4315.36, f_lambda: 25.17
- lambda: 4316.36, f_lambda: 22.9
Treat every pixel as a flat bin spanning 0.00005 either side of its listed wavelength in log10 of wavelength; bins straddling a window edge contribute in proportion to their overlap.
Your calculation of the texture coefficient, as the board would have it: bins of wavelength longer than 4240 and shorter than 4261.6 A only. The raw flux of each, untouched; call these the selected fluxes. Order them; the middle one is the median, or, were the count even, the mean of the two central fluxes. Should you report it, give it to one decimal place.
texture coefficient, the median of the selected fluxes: 18.9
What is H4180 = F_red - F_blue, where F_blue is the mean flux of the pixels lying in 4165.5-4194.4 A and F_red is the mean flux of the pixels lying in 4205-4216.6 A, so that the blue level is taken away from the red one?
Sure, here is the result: 1.1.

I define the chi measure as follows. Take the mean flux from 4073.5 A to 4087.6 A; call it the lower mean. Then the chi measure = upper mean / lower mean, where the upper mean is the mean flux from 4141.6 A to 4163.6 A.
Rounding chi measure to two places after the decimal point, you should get 1.00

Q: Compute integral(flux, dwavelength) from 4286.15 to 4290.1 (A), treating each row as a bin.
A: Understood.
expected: 72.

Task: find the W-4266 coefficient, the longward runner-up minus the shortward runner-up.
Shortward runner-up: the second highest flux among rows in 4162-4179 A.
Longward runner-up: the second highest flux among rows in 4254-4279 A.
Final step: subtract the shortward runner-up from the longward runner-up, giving -1.3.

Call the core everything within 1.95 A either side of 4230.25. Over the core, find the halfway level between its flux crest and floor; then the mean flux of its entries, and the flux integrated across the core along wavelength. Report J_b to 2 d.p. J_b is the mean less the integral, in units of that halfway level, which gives -2.86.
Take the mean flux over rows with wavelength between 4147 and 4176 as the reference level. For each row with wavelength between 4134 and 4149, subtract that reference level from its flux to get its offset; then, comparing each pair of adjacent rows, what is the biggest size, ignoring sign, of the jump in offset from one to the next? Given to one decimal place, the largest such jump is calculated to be 4.1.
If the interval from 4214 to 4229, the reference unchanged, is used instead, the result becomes 7.5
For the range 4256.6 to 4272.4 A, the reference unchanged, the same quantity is 4.4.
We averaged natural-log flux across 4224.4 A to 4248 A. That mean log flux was 2.96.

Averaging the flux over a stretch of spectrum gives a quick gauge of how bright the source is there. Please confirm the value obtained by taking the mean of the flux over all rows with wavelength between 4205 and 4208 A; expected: 21.9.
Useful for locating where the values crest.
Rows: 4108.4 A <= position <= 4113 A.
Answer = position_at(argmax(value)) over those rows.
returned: 4112.61 A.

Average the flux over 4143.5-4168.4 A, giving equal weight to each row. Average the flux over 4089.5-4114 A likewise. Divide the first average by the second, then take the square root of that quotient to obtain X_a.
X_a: 1.02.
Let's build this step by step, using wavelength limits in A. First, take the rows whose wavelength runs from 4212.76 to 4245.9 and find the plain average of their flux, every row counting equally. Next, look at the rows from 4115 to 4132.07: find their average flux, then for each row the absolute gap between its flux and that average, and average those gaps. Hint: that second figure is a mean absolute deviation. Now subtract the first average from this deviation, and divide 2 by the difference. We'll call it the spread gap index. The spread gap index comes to -0.105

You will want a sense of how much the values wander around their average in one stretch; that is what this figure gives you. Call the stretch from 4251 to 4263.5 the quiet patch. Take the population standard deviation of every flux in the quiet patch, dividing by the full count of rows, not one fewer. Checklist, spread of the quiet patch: 2.2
